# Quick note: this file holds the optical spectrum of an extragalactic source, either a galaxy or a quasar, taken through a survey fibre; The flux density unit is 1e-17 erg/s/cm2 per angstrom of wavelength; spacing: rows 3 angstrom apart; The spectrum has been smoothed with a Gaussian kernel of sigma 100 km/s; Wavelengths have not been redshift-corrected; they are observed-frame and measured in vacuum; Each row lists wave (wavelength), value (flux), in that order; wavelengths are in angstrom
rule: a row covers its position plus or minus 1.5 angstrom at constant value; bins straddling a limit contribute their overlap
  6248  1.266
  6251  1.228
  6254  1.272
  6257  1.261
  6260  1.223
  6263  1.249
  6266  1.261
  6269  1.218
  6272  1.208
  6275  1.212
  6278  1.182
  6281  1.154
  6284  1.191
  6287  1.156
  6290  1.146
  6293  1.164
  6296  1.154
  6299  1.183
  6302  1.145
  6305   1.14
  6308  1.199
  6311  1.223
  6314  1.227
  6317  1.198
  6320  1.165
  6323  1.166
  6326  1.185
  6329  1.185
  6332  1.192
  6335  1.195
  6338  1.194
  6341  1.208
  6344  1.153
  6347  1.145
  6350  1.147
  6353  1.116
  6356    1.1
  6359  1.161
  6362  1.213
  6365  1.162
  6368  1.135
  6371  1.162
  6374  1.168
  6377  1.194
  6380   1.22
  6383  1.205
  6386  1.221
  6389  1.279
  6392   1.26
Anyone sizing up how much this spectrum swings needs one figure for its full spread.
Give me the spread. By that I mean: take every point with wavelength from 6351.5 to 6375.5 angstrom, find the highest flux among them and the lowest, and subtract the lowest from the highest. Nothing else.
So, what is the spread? 0.113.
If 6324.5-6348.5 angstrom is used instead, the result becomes 0.063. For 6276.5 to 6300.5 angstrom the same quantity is 0.045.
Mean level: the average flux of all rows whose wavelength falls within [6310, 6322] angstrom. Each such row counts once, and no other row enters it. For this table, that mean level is 1.20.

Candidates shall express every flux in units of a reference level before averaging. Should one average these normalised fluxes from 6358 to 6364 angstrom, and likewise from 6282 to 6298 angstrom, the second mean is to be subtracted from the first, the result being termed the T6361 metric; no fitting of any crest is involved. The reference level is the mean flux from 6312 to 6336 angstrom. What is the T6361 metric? 0.021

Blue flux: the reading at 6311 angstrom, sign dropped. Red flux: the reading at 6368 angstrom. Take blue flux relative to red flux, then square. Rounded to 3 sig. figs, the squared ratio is 1.16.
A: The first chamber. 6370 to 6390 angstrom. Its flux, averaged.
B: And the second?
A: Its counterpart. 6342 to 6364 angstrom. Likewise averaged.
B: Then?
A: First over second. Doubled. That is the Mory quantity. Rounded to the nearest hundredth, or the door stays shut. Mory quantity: 2.10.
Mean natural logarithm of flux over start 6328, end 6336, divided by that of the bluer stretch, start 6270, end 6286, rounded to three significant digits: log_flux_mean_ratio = 1.01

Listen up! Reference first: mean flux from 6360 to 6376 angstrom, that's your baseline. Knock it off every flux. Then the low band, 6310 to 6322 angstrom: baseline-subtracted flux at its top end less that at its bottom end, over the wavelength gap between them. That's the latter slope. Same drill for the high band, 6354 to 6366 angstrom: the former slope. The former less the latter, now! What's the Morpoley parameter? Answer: 0.013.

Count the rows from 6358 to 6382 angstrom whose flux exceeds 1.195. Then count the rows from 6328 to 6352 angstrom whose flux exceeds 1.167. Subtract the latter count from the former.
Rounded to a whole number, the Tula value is -3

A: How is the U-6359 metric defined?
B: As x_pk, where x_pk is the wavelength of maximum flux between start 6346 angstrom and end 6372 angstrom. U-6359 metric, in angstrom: 6362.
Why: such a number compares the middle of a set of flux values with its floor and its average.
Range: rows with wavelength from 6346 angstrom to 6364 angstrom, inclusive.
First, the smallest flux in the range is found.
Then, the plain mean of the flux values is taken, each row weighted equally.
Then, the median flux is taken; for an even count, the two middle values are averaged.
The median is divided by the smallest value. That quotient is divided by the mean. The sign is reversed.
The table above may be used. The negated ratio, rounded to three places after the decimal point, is -0.908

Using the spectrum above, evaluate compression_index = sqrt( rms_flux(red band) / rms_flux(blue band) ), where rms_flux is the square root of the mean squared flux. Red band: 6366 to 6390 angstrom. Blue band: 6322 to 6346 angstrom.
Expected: 1.006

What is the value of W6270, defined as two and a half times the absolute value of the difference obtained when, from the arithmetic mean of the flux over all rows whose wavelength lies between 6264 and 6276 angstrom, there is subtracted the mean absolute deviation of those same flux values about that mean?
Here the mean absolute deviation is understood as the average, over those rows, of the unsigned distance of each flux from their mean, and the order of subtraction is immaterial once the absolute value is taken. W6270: 3.02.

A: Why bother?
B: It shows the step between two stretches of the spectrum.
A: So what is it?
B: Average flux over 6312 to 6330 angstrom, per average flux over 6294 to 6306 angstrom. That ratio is 1.028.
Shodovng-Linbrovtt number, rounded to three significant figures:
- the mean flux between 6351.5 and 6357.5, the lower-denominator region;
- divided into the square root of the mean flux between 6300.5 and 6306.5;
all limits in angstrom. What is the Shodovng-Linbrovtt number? 0.965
